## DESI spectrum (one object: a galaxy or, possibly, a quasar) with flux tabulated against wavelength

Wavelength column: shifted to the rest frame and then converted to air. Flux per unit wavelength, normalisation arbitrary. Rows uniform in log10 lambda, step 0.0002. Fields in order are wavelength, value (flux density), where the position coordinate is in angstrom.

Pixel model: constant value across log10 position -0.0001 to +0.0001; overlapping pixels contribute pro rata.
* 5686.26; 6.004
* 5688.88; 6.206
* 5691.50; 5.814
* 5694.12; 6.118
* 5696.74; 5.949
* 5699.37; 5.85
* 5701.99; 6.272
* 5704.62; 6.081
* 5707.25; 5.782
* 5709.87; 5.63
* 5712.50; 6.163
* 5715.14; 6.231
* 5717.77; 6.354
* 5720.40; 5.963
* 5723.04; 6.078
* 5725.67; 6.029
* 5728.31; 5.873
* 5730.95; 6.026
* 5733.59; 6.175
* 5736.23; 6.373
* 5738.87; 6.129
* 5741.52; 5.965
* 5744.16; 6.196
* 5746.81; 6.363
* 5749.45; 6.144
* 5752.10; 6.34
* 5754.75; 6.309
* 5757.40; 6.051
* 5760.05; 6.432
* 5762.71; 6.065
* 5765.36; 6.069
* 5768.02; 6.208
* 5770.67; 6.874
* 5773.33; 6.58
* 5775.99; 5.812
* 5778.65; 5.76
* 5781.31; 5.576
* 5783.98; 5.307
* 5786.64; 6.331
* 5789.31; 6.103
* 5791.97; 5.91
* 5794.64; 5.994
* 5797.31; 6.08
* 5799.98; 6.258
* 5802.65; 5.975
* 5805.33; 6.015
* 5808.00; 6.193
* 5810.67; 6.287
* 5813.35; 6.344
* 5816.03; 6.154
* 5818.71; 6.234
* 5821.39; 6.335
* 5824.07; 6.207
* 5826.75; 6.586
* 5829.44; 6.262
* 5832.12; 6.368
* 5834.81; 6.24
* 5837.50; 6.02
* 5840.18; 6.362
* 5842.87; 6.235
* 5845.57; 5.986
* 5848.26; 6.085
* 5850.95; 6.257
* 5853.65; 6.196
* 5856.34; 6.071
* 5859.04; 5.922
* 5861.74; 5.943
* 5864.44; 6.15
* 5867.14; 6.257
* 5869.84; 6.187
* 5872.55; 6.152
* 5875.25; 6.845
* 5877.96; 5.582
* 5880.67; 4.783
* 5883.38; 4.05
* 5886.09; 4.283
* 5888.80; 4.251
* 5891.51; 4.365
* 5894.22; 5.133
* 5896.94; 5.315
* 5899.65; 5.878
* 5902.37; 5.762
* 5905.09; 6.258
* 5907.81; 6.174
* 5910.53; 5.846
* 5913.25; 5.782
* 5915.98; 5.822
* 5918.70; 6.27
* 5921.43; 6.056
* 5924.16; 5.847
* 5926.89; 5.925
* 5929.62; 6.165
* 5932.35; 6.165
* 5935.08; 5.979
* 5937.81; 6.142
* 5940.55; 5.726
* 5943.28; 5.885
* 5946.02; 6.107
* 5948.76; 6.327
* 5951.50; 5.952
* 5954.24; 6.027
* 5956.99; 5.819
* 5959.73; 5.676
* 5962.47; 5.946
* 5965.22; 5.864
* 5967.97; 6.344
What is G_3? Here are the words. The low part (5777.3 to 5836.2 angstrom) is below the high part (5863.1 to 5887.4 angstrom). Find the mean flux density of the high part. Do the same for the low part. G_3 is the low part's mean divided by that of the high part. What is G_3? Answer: 1.09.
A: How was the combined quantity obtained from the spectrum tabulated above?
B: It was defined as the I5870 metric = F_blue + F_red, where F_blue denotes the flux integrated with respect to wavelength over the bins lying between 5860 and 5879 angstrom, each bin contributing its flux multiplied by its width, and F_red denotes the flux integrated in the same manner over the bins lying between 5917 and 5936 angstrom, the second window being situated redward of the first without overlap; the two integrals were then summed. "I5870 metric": 232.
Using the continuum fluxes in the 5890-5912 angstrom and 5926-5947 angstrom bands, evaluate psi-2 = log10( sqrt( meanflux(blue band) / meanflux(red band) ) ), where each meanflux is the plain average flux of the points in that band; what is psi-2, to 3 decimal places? -0.016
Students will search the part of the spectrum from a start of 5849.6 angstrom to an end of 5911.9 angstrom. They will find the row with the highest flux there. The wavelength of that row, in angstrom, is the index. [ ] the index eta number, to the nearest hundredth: 5875.25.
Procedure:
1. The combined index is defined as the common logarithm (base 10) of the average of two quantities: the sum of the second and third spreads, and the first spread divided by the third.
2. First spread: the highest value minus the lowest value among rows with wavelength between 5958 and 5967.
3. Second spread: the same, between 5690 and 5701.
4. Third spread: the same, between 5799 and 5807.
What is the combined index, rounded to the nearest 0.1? -0.1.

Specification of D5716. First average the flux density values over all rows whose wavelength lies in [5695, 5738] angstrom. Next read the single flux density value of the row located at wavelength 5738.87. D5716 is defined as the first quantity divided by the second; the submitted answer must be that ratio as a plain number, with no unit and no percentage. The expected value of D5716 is 0.99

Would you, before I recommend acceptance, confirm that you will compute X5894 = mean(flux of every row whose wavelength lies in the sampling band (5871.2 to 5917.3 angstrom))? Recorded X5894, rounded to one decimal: 5.4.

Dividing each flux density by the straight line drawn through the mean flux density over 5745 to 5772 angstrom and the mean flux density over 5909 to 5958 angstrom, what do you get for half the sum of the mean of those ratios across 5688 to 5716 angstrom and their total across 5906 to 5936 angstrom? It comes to 6.0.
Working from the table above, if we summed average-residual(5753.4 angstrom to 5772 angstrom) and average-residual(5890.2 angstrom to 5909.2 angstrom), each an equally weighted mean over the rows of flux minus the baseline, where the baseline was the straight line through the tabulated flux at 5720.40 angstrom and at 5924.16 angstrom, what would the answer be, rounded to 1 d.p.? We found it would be 0.0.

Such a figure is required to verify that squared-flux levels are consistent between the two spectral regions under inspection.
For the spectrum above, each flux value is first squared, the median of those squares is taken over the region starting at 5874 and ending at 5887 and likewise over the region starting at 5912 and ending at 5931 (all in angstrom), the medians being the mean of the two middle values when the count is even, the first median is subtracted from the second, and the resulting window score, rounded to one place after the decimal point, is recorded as 12.2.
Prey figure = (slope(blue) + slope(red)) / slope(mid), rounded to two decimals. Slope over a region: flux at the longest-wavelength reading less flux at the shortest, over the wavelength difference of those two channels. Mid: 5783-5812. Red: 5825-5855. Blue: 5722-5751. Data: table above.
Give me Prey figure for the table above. -0.33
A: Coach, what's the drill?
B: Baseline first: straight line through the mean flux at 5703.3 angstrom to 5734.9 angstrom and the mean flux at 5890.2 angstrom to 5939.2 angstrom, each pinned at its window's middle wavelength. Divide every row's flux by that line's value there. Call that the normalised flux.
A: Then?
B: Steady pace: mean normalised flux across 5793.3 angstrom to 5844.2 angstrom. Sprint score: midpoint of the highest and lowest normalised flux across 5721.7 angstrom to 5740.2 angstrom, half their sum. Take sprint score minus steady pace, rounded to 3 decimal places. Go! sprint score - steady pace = -0.032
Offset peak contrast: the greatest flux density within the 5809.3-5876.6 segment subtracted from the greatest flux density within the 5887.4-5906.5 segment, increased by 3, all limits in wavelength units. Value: 2.4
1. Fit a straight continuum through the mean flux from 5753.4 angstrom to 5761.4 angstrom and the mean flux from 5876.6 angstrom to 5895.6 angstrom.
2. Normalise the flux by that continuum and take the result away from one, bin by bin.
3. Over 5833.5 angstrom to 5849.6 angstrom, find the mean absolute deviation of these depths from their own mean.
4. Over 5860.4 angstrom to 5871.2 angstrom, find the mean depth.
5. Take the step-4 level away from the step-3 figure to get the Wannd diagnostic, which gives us 0.27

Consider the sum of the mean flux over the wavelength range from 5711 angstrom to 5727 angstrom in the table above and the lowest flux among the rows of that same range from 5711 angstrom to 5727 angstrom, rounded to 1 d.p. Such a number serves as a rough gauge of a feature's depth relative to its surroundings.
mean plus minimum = 12.1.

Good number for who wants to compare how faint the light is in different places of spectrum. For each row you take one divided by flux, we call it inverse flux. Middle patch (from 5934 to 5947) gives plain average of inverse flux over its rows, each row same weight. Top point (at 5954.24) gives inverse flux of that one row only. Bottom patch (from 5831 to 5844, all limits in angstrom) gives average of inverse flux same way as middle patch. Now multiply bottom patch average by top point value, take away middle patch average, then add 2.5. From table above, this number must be 2.359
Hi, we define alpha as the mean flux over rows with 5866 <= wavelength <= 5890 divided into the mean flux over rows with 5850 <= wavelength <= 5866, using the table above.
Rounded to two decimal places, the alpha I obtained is 1.13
